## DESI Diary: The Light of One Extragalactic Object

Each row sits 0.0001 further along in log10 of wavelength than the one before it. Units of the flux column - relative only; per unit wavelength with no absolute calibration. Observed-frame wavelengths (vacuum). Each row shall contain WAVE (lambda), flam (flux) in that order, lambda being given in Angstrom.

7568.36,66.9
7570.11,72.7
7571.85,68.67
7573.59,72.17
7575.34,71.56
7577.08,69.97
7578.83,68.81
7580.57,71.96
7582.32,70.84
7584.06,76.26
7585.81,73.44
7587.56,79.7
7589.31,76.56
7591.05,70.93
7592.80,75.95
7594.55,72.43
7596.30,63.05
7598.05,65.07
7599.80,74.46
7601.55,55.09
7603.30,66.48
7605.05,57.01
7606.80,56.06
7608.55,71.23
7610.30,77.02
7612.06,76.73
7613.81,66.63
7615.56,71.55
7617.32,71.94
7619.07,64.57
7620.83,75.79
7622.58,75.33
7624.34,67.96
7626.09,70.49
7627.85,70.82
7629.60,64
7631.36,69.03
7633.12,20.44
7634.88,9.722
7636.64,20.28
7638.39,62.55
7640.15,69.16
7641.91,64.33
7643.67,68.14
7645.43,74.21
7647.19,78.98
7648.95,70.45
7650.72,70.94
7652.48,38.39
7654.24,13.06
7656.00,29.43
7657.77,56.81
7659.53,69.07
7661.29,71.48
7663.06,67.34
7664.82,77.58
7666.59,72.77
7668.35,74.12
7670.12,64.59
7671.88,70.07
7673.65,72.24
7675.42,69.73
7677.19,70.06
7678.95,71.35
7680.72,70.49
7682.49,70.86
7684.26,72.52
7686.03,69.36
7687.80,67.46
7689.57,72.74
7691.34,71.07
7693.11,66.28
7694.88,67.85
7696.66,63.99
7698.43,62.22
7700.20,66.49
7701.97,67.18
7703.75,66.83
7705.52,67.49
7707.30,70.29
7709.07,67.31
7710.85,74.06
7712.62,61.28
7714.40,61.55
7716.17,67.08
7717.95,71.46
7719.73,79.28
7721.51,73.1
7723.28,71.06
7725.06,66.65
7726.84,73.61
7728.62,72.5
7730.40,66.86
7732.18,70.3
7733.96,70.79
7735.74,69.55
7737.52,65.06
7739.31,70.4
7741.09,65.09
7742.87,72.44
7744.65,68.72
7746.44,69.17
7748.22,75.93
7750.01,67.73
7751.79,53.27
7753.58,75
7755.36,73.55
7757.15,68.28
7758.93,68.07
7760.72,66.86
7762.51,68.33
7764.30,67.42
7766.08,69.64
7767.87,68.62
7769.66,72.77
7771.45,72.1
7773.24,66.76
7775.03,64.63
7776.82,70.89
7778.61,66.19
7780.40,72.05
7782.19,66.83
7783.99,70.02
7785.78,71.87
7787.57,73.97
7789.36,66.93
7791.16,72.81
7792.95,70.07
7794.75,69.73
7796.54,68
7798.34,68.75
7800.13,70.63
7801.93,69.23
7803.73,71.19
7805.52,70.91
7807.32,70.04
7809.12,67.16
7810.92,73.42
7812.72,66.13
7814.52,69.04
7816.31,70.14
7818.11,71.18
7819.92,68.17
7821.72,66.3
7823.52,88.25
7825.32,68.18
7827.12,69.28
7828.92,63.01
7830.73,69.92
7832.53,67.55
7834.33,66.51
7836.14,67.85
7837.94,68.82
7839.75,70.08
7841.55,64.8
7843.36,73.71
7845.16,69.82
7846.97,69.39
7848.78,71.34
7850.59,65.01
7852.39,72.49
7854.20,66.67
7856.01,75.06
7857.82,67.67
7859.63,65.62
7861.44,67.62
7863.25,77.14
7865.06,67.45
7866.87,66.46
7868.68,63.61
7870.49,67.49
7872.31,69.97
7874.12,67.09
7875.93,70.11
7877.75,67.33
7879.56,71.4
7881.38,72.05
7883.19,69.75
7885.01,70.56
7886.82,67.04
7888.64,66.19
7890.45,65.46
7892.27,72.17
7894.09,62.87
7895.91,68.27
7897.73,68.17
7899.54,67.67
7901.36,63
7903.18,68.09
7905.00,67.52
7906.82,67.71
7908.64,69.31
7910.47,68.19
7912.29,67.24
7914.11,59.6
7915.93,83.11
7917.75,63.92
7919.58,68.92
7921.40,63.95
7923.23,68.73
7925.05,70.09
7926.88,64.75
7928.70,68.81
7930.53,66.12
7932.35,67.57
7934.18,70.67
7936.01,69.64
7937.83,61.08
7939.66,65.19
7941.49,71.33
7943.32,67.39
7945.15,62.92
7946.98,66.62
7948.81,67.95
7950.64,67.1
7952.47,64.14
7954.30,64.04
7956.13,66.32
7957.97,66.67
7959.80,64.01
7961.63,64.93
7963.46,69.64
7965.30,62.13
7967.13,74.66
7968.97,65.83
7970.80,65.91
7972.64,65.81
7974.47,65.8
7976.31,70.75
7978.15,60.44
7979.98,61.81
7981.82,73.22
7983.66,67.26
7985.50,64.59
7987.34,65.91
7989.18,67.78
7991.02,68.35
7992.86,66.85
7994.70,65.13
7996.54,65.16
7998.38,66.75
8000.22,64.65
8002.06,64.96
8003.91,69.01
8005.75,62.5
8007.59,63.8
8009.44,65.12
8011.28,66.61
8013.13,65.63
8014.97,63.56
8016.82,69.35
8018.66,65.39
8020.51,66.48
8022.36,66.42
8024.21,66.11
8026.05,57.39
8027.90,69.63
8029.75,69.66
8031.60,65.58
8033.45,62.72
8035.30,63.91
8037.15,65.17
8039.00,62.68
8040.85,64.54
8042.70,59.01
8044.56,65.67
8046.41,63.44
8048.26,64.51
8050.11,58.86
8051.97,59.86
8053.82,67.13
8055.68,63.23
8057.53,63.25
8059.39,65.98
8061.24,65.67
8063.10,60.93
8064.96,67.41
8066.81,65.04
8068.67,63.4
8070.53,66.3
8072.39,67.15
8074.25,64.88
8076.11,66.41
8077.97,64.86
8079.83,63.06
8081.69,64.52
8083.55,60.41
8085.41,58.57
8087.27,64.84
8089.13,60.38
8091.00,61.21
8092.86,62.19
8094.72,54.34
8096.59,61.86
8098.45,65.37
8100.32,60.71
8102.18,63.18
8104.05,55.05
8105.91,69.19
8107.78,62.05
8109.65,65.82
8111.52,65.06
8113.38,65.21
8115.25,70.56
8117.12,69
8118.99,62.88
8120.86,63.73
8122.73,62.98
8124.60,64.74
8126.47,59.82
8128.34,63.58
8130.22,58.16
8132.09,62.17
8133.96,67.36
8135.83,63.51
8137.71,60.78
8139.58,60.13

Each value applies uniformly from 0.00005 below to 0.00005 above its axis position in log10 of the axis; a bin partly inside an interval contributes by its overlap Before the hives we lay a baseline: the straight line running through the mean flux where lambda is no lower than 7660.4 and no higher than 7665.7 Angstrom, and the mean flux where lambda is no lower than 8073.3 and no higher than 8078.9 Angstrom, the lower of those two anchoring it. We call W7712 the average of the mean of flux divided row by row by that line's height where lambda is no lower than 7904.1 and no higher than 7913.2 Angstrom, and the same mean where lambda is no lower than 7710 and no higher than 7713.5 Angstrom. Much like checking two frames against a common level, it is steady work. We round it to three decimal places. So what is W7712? 0.973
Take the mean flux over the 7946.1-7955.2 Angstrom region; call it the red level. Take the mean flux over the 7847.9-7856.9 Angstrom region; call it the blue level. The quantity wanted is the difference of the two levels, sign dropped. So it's 4.1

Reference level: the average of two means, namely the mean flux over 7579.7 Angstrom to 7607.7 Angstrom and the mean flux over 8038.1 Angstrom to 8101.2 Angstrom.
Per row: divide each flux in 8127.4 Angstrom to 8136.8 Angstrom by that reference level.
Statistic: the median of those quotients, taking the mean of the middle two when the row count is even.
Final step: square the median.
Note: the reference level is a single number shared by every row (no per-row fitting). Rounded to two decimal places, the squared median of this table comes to 0.92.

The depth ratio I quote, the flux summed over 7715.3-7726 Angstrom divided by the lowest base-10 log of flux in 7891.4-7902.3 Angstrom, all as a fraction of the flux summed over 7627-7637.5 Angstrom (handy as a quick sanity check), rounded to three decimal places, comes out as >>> 0.937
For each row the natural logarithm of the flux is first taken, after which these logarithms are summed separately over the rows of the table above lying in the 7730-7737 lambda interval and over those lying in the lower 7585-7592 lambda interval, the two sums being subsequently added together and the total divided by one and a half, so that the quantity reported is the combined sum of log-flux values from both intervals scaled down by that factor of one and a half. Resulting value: 22.8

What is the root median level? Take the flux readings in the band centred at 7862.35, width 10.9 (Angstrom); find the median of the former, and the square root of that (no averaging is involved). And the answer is 8.22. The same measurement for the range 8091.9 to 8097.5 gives 7.87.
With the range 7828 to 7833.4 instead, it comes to 8.22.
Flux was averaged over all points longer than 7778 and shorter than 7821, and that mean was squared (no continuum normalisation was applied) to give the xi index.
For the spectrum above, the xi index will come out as 4868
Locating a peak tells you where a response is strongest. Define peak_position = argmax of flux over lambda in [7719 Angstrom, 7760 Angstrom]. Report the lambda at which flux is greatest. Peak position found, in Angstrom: 7719.73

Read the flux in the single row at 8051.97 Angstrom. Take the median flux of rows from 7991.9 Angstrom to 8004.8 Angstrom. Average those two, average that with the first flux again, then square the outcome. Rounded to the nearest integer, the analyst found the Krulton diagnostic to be 3744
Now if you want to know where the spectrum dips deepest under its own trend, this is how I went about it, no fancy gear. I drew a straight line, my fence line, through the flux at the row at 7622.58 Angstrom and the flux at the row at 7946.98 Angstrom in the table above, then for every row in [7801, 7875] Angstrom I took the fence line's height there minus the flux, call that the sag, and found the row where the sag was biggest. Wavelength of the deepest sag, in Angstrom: 7828.92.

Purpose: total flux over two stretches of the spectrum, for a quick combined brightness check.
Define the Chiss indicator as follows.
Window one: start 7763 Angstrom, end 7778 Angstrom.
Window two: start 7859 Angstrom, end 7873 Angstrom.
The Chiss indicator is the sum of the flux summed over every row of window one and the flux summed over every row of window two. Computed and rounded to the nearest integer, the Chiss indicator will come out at 1098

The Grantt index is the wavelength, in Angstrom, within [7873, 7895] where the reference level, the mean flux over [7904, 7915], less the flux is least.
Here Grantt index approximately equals 7892.27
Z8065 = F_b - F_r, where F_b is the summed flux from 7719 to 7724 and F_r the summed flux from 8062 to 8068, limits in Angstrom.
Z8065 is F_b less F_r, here 30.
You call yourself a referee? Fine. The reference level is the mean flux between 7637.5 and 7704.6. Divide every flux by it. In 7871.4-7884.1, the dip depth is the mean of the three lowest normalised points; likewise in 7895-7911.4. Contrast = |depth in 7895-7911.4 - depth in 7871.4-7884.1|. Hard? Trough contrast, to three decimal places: 0.030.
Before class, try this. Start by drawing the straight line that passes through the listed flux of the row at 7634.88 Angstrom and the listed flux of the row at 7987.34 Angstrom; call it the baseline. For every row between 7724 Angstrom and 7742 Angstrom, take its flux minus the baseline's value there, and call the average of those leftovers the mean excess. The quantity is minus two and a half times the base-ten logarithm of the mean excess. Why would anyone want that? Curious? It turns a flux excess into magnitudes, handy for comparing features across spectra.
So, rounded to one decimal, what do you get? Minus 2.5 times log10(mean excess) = -4.1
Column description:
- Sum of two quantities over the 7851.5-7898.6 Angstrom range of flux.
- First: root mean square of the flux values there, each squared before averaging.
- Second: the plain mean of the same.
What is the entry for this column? 137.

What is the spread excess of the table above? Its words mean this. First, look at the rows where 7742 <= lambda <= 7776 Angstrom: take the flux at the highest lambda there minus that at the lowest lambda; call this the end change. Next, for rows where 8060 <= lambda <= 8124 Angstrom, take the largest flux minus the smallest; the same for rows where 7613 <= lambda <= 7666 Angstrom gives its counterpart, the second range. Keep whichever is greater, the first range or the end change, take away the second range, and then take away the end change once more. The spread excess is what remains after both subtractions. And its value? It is -45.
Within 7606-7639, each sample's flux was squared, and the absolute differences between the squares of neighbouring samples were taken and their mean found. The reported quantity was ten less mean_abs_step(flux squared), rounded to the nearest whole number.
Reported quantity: -1057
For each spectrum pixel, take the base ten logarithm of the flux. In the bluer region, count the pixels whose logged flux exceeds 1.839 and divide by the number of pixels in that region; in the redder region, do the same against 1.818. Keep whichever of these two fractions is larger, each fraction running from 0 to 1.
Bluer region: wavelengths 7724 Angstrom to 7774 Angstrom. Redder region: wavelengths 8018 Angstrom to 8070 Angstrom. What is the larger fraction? 0.50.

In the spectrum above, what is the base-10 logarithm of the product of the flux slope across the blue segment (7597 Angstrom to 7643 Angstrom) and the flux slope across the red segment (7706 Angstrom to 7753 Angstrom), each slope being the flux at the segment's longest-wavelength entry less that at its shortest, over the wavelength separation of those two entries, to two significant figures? -2.2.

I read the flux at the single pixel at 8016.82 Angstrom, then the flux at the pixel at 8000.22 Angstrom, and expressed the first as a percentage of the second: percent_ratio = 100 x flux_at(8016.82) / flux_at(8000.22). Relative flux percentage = 107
